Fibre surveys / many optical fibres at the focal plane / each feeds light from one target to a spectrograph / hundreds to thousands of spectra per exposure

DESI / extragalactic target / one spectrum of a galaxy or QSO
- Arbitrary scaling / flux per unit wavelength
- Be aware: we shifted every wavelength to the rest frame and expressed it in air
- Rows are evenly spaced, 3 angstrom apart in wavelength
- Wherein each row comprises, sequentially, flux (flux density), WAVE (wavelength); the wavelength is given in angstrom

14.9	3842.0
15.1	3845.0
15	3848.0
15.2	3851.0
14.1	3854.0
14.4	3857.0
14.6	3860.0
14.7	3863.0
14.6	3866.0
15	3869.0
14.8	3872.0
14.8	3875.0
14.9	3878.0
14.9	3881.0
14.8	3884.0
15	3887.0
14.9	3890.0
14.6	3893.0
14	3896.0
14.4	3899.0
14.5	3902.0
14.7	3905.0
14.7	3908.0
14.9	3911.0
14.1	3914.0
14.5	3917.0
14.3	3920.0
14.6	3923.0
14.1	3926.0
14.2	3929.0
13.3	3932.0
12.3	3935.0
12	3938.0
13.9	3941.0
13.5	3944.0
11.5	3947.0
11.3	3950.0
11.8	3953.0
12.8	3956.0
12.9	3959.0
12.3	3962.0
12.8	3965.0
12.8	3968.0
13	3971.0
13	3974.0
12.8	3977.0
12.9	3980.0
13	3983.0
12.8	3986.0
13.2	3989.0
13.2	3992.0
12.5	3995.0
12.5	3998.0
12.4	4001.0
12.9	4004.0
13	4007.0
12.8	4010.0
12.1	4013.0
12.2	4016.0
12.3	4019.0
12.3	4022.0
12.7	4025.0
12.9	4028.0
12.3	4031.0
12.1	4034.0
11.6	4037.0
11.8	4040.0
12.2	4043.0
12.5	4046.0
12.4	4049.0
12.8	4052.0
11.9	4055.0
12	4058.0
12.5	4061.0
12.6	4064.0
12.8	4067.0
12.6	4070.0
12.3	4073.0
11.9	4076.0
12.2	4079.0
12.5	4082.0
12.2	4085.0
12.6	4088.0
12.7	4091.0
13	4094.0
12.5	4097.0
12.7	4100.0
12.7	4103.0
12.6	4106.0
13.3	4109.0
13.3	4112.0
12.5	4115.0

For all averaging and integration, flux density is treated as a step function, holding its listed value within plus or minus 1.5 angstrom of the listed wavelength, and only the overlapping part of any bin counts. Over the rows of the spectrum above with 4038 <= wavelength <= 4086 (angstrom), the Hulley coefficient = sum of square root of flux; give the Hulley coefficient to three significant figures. 56.2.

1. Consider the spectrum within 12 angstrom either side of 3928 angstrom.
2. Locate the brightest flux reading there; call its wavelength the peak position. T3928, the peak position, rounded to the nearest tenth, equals 3923.0 angstrom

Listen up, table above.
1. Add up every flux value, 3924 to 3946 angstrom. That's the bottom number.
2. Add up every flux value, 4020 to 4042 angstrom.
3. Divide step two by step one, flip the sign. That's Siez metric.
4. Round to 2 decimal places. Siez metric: -0.92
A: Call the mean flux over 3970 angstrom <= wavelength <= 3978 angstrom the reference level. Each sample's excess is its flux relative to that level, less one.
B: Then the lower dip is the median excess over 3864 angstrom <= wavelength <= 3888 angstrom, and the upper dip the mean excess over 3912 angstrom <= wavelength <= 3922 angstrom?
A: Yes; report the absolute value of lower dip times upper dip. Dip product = 0.016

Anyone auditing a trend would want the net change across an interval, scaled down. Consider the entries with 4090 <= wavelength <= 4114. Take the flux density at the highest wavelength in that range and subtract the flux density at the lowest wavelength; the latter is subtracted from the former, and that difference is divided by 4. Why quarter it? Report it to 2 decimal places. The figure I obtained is 0.15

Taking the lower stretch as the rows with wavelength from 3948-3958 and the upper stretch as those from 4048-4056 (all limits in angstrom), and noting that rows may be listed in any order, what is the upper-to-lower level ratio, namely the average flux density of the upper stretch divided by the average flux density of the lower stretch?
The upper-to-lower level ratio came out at 1.03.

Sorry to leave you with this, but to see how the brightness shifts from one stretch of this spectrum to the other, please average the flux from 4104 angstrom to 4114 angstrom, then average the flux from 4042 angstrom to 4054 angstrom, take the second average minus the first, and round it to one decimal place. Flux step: -0.6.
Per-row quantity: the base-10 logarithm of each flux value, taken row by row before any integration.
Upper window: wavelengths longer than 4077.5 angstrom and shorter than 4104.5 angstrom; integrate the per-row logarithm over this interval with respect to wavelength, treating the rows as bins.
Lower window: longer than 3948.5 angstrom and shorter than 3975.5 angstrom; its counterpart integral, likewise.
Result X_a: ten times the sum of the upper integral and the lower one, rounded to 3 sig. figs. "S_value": 593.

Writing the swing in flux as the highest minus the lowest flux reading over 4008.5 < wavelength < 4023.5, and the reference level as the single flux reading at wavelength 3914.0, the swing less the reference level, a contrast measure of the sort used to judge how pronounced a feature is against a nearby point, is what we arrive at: -13.4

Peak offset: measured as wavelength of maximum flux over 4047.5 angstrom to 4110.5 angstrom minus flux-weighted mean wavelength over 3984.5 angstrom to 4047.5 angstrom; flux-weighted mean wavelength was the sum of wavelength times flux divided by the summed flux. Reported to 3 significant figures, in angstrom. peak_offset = 93.4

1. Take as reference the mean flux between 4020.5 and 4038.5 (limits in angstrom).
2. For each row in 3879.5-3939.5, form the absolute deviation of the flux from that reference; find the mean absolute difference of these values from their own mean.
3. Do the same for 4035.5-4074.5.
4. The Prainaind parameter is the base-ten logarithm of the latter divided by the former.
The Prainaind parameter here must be -0.51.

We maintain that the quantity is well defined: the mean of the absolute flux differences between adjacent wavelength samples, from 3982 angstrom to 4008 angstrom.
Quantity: 0.25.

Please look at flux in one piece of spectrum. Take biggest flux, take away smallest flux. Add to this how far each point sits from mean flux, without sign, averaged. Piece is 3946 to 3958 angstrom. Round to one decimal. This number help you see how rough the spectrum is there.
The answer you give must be 2.0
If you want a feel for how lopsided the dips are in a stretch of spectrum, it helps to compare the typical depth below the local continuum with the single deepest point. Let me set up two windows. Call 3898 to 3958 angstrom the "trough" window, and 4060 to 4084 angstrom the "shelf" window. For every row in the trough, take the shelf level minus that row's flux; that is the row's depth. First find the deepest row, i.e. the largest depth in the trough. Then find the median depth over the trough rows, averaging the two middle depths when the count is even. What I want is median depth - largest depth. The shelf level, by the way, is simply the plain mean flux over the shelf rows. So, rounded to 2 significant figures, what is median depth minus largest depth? -2.8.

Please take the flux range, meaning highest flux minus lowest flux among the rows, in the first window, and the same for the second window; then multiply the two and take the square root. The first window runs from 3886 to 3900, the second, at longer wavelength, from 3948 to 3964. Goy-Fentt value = 1.3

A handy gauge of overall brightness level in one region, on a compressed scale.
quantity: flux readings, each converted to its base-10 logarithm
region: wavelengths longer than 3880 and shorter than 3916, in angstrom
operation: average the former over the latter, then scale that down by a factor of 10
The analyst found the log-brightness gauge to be 0.1165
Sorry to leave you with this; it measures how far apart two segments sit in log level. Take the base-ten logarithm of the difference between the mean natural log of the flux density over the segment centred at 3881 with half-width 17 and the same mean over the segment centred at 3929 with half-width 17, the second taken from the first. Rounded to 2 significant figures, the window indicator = -1.1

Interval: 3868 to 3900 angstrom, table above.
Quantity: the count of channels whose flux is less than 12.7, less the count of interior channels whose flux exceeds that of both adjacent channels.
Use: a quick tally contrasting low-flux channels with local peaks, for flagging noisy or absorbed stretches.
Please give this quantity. -1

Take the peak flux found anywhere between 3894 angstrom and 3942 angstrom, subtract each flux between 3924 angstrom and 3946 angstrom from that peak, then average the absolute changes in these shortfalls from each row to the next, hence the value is 0.77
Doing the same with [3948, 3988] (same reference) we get 0.29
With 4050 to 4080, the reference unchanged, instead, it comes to 0.33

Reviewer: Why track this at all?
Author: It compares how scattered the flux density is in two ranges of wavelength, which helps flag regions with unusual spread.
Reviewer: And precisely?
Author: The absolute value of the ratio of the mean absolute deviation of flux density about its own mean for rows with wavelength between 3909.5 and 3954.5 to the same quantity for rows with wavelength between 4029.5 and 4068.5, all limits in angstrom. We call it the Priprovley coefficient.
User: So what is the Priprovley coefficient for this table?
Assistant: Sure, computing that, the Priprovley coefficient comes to 3.4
